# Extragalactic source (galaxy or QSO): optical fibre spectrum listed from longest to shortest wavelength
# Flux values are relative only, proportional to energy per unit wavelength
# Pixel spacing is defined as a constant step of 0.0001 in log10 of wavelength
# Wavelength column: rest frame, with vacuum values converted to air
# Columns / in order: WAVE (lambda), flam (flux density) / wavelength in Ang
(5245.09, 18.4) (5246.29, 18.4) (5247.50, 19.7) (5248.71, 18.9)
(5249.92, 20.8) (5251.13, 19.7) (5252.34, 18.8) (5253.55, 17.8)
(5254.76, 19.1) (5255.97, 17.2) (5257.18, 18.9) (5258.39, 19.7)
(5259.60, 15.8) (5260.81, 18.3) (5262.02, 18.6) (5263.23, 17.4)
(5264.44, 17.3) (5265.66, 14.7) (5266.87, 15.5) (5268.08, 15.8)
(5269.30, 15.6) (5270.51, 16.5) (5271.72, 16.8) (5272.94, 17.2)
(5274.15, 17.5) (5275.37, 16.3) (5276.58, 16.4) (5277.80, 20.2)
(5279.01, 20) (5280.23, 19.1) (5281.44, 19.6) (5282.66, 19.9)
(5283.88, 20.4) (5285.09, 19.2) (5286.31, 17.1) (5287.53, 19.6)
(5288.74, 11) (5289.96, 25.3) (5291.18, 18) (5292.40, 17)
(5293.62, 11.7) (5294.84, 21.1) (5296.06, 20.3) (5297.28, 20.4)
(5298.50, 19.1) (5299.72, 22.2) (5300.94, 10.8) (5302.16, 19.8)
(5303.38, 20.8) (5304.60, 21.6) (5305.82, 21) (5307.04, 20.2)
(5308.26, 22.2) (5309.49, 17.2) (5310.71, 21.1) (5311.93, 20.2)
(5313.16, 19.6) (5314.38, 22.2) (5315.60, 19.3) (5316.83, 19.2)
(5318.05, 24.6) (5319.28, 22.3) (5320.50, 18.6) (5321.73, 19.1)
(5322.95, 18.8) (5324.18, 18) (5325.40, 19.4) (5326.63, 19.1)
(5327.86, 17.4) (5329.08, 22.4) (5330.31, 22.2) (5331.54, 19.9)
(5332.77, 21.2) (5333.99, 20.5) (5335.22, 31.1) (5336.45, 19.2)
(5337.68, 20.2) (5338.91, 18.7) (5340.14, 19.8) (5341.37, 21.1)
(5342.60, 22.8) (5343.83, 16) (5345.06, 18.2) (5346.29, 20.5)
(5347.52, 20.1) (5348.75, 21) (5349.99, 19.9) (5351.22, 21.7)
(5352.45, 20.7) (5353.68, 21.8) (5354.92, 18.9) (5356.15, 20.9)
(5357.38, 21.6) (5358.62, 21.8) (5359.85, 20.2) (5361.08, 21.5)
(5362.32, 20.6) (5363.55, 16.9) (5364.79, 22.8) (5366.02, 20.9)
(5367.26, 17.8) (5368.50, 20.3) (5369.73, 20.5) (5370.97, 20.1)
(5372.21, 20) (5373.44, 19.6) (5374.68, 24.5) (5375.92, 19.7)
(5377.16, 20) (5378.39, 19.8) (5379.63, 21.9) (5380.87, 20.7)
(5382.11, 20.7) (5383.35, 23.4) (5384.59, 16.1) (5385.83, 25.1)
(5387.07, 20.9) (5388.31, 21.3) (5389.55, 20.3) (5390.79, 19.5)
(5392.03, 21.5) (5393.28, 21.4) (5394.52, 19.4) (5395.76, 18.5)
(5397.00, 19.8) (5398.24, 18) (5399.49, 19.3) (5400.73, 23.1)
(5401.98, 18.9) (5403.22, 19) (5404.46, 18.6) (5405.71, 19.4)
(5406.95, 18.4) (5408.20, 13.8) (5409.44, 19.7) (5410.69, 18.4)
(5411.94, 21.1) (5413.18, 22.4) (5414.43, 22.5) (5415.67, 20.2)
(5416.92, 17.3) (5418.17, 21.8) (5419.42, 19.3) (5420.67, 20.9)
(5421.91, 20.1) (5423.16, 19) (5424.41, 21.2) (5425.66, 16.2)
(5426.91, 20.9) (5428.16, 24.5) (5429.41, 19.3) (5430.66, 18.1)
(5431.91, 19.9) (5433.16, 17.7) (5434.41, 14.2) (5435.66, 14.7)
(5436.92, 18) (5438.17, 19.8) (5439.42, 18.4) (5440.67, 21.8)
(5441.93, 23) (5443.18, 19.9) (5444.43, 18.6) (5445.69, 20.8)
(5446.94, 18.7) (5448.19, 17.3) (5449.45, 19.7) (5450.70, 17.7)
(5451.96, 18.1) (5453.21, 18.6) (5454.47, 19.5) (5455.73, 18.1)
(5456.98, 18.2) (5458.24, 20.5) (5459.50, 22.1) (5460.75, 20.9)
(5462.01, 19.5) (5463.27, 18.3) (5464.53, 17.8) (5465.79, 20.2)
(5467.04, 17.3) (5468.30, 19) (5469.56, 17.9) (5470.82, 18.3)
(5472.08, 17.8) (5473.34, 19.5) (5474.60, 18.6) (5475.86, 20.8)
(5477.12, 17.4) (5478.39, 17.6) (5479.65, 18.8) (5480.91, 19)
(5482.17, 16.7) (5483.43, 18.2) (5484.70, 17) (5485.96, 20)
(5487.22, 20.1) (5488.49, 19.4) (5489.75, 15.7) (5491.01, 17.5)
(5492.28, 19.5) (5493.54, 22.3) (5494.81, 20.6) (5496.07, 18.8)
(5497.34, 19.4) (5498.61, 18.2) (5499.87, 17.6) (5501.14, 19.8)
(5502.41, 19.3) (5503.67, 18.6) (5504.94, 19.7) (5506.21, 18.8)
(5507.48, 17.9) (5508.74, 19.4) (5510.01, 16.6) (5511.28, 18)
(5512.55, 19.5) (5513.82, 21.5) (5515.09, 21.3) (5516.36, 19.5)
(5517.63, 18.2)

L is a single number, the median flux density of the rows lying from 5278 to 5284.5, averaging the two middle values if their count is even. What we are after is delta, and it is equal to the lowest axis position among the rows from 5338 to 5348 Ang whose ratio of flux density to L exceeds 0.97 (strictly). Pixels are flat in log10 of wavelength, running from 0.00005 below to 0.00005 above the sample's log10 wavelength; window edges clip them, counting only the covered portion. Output 5340.14 Ang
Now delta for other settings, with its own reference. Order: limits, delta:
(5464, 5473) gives 5465.79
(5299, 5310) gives 5299.72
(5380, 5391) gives 5380.87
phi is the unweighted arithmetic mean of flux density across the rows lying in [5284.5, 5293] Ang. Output 18.2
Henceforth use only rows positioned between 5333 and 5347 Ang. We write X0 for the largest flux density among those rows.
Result 31.1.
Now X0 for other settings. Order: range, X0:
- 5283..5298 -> 25.3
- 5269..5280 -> 20.2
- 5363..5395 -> 25.1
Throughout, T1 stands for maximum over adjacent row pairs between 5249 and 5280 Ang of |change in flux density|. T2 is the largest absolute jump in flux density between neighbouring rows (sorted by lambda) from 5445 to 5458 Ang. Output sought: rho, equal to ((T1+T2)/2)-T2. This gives 1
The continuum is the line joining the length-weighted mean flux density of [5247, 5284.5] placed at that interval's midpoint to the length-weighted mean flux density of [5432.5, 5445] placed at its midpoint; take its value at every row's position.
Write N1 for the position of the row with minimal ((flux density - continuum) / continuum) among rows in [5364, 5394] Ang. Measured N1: 5384.59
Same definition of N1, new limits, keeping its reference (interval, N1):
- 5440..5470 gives 5467.04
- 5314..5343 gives 5327.86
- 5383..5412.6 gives 5408.20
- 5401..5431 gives 5408.20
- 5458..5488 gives 5482.17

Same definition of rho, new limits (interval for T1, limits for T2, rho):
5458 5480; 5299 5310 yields -4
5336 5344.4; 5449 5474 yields 2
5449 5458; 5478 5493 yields -1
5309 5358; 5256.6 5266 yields 4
